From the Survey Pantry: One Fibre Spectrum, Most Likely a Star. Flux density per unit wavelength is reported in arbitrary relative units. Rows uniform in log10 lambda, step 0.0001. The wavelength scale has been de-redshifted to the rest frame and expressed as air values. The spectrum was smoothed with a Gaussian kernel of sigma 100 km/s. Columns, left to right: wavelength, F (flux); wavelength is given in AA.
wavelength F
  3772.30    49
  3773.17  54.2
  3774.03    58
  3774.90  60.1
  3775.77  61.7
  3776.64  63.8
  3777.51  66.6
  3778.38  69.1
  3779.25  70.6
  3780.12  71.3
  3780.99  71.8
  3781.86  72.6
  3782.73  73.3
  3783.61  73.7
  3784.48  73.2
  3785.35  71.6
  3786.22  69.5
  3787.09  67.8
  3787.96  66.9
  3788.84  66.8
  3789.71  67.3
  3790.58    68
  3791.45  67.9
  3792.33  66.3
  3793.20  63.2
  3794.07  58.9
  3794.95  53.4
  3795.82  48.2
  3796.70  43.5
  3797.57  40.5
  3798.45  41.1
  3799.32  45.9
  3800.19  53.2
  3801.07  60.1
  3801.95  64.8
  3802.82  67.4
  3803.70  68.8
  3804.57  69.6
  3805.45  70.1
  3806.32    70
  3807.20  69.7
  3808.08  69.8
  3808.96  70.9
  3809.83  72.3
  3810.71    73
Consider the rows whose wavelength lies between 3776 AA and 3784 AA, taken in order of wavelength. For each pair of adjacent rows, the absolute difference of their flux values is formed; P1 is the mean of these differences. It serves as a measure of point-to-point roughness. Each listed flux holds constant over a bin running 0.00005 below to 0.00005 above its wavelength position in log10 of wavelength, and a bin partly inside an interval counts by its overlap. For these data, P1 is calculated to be 1.2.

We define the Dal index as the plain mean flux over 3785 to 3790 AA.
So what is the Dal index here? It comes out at 68.3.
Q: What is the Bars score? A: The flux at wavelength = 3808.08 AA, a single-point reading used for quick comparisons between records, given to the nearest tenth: 69.8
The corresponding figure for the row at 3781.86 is 72.6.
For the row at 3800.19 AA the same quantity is 53.2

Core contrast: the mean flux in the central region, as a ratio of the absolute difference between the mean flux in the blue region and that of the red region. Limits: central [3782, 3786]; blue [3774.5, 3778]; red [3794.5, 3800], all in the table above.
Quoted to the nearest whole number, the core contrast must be 4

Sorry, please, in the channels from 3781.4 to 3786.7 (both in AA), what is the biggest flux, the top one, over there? 73.7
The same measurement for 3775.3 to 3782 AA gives 72.6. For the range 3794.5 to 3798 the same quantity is 53.4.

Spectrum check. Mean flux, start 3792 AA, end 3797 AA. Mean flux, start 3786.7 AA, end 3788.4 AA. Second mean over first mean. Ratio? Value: 1.21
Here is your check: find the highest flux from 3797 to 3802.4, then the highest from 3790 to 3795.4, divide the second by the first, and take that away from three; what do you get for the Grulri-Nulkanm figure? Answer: 1.95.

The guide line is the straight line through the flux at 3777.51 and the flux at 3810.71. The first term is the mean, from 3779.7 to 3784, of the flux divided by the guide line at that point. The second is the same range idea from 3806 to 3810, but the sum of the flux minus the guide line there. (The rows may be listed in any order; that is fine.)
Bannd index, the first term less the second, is 11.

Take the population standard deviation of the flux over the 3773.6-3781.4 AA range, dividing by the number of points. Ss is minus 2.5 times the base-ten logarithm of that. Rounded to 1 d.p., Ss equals -1.7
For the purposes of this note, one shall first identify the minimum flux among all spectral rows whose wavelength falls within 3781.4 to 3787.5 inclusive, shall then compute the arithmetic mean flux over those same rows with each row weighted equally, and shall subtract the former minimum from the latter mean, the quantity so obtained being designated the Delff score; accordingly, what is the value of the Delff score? 4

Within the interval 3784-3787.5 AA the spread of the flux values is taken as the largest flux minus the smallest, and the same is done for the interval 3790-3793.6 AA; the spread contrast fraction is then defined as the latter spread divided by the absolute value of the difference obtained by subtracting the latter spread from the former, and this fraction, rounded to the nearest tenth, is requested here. 8.0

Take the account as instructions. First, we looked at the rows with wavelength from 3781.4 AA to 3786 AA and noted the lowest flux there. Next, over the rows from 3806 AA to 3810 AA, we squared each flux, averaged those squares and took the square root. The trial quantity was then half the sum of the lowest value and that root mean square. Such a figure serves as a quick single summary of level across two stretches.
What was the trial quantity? 71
